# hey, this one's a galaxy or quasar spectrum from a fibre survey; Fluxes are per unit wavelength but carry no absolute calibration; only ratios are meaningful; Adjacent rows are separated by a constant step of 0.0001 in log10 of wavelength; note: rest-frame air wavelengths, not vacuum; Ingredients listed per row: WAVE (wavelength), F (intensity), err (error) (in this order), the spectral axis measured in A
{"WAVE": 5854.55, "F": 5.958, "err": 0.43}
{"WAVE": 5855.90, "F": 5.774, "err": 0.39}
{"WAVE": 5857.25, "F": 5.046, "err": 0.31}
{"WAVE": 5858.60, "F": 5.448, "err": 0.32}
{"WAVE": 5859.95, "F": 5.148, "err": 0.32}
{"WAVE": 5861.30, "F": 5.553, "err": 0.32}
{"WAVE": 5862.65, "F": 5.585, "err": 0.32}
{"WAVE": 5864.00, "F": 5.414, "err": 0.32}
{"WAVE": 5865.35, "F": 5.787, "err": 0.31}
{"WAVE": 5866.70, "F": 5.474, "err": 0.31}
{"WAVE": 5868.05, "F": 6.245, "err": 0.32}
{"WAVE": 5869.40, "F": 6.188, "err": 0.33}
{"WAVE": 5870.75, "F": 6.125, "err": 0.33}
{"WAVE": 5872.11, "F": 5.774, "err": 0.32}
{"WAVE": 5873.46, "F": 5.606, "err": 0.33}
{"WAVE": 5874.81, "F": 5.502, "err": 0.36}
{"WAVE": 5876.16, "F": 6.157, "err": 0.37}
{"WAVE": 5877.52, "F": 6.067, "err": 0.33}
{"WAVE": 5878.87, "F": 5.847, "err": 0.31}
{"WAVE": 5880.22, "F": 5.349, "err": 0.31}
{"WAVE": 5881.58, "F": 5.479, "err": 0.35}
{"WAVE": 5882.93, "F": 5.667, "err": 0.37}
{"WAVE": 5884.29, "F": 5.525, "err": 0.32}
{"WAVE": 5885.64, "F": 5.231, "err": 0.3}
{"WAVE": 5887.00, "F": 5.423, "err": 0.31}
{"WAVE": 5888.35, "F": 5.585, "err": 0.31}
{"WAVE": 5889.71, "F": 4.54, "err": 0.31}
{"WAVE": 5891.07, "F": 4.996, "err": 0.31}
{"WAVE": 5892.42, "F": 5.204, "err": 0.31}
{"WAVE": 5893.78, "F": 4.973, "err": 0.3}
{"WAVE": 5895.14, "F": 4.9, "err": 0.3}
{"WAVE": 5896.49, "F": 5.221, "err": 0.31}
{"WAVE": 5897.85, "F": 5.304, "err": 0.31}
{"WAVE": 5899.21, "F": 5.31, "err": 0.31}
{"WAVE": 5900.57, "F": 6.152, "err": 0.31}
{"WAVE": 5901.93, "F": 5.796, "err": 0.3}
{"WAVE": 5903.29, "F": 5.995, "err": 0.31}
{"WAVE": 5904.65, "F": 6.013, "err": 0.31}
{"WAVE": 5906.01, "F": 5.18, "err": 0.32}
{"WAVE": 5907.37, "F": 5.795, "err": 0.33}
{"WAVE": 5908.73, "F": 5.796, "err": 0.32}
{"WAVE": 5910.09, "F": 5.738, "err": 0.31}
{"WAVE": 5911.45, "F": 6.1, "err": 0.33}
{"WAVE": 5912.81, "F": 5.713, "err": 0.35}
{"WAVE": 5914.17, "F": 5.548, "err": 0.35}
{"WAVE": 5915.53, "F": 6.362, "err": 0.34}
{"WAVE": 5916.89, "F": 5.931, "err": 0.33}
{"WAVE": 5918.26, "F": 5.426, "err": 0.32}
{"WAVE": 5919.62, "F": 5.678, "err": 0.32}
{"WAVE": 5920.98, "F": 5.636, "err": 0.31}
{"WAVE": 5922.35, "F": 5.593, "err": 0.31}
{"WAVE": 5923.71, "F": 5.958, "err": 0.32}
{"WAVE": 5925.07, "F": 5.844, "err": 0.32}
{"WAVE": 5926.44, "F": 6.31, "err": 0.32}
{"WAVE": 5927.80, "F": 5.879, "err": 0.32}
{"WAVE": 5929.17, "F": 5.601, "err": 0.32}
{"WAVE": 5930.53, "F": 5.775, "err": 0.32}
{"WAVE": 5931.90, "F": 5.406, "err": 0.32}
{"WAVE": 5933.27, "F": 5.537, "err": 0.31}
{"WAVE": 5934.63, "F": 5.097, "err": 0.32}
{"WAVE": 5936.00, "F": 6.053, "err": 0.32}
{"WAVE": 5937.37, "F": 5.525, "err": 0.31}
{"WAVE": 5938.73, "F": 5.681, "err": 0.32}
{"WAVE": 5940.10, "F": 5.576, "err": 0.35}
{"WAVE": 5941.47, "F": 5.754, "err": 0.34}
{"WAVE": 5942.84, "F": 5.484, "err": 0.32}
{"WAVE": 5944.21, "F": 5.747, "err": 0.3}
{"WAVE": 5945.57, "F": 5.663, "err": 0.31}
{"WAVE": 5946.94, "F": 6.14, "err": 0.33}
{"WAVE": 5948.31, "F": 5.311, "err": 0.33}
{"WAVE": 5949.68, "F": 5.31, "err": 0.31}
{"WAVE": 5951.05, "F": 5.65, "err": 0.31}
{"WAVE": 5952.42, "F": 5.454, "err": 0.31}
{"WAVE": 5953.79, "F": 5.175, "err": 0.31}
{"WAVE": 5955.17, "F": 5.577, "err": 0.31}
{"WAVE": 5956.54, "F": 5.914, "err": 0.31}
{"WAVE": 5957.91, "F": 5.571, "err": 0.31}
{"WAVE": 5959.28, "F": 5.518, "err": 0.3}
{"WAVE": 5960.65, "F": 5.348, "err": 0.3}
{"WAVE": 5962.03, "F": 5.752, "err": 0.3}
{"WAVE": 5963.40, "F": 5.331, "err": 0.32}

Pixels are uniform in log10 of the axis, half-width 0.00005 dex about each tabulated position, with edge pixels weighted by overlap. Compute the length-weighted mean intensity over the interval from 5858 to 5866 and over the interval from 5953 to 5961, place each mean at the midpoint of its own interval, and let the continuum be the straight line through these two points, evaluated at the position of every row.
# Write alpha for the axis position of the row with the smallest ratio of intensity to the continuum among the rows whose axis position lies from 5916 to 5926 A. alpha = 5918.26 A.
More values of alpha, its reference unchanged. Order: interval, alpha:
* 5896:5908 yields 5906.01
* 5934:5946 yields 5934.63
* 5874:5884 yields 5880.22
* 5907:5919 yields 5918.26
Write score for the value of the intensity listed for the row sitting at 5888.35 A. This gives 5.585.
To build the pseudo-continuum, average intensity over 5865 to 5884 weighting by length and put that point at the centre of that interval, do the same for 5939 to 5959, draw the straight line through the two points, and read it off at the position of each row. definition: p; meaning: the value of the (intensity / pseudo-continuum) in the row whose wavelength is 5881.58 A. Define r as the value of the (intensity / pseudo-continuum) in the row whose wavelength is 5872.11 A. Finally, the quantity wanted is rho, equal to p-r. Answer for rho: -0.05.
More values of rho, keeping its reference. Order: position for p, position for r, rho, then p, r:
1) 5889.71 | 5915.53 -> -0.33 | 0.79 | 1.119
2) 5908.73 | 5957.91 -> 0.02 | 1.02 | 1.000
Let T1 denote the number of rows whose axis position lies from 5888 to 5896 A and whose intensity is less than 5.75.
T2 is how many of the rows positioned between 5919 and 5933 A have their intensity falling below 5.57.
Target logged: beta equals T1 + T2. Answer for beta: 7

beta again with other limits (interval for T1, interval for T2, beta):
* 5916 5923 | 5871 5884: 7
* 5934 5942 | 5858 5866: 8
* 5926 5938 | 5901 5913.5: 6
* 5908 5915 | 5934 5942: 5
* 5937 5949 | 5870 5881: 9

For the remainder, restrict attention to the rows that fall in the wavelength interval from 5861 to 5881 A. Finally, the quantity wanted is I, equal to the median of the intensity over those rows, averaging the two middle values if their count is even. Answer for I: 5.77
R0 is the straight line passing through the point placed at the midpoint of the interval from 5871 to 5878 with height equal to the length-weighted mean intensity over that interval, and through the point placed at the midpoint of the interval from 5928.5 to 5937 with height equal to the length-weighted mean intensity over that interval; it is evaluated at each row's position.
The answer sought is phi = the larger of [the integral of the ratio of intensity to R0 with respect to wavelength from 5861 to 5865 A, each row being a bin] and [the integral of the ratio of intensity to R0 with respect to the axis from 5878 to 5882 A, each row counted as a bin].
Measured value 3.85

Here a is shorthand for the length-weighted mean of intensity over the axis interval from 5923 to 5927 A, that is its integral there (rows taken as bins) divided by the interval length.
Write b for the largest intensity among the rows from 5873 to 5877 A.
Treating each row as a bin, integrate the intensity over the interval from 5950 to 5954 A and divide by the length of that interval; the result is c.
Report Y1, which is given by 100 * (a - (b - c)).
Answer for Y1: 532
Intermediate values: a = 6.0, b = 6.157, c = 5.45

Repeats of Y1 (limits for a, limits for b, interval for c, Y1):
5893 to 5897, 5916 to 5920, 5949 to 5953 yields 457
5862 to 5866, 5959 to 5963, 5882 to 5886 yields 534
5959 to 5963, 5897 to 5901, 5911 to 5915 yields 517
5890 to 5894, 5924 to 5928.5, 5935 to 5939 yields 442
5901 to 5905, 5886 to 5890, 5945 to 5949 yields 606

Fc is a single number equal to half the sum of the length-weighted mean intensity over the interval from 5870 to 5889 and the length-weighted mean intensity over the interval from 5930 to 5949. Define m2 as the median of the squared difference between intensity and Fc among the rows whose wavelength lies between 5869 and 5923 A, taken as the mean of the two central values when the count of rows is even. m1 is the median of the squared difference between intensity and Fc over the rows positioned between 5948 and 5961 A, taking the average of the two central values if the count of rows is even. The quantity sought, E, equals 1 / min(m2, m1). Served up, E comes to 18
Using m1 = 0.054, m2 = 0.085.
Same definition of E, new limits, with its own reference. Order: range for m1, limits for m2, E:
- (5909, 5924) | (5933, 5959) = 103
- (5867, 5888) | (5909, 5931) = 36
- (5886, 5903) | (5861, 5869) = 40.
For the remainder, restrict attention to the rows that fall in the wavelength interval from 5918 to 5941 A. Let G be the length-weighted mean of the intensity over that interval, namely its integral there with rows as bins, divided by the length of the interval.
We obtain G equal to 5.69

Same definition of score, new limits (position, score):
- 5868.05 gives 6.245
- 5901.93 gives 5.796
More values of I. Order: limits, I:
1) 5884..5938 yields 5.60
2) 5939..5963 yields 5.58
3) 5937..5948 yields 5.67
